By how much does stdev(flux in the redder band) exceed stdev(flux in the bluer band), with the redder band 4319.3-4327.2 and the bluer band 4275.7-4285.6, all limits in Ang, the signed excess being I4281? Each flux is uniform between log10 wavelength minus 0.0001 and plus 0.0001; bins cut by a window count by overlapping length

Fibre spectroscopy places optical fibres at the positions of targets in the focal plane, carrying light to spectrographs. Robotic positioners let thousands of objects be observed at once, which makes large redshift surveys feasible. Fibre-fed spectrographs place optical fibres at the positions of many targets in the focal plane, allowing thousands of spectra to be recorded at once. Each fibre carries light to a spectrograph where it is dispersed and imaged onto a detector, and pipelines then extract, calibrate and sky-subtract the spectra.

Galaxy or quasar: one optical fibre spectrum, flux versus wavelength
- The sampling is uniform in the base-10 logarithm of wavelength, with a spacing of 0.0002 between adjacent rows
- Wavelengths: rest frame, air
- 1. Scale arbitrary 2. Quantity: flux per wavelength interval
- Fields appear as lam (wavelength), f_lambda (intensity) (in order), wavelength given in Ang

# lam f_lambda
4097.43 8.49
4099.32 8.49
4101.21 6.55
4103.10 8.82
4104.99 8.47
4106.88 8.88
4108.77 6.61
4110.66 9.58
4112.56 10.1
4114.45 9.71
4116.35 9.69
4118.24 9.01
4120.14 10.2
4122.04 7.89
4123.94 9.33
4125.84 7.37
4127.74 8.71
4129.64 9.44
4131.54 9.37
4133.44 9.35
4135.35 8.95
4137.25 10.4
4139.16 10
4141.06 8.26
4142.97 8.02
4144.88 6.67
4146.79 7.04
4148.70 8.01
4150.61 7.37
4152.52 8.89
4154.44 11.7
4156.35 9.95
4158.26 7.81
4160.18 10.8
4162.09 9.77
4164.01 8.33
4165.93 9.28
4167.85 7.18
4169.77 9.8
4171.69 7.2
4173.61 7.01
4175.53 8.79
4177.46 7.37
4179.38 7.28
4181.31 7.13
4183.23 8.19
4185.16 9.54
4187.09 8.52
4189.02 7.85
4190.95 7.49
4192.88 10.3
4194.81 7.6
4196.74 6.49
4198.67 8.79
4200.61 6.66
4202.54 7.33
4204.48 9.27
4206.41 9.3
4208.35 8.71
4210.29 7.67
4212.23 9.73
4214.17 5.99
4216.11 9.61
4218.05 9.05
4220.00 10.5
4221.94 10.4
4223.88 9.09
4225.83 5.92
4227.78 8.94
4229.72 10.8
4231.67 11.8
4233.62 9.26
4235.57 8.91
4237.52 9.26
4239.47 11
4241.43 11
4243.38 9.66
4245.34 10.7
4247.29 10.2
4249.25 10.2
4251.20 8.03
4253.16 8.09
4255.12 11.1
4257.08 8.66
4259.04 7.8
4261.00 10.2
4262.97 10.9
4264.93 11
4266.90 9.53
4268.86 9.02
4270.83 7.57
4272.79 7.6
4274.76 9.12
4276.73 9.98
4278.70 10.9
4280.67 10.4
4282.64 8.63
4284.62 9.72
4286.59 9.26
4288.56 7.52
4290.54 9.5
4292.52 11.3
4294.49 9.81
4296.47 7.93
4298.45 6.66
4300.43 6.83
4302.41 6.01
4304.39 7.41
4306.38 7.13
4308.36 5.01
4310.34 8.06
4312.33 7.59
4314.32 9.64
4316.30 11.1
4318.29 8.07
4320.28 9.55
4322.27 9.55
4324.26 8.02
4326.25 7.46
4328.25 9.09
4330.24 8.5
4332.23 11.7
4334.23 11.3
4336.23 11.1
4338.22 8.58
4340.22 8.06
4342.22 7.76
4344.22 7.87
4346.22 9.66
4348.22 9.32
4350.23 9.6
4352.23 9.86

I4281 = 0.2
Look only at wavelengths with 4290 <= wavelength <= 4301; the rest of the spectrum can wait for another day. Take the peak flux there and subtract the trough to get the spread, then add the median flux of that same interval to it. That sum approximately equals 13.4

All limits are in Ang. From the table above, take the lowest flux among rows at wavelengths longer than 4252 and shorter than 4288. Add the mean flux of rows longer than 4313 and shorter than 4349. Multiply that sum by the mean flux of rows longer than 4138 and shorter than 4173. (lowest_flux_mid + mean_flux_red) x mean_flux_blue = 146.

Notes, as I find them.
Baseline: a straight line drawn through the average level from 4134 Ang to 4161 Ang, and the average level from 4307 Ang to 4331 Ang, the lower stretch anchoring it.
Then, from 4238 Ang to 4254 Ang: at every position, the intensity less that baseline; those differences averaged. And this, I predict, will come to 1.2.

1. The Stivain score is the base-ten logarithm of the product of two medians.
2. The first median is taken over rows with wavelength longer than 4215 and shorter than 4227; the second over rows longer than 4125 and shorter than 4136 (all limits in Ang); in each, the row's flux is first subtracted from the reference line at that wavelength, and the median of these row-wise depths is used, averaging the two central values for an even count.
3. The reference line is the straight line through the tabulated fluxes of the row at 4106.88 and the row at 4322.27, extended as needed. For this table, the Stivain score -1.7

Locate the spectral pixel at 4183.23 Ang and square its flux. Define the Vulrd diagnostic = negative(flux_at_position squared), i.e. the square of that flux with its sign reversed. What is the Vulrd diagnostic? -67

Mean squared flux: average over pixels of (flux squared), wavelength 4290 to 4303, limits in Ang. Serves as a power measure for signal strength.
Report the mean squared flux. 72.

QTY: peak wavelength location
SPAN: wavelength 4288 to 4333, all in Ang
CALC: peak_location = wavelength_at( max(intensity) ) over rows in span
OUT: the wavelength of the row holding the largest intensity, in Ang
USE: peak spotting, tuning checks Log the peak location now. 4332.23 Ang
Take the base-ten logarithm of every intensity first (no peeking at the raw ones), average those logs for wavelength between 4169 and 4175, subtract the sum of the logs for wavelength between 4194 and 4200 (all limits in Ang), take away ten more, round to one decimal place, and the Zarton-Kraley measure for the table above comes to -11.7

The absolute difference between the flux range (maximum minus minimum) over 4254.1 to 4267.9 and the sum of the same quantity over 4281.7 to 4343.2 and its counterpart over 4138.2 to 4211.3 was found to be 8.6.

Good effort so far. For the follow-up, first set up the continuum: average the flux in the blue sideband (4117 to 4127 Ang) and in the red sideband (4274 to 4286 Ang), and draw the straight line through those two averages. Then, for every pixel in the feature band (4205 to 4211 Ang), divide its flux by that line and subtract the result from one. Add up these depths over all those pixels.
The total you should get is 0.25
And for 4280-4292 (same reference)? 0.40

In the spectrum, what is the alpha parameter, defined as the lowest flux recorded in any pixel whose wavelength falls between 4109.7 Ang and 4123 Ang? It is 7.89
